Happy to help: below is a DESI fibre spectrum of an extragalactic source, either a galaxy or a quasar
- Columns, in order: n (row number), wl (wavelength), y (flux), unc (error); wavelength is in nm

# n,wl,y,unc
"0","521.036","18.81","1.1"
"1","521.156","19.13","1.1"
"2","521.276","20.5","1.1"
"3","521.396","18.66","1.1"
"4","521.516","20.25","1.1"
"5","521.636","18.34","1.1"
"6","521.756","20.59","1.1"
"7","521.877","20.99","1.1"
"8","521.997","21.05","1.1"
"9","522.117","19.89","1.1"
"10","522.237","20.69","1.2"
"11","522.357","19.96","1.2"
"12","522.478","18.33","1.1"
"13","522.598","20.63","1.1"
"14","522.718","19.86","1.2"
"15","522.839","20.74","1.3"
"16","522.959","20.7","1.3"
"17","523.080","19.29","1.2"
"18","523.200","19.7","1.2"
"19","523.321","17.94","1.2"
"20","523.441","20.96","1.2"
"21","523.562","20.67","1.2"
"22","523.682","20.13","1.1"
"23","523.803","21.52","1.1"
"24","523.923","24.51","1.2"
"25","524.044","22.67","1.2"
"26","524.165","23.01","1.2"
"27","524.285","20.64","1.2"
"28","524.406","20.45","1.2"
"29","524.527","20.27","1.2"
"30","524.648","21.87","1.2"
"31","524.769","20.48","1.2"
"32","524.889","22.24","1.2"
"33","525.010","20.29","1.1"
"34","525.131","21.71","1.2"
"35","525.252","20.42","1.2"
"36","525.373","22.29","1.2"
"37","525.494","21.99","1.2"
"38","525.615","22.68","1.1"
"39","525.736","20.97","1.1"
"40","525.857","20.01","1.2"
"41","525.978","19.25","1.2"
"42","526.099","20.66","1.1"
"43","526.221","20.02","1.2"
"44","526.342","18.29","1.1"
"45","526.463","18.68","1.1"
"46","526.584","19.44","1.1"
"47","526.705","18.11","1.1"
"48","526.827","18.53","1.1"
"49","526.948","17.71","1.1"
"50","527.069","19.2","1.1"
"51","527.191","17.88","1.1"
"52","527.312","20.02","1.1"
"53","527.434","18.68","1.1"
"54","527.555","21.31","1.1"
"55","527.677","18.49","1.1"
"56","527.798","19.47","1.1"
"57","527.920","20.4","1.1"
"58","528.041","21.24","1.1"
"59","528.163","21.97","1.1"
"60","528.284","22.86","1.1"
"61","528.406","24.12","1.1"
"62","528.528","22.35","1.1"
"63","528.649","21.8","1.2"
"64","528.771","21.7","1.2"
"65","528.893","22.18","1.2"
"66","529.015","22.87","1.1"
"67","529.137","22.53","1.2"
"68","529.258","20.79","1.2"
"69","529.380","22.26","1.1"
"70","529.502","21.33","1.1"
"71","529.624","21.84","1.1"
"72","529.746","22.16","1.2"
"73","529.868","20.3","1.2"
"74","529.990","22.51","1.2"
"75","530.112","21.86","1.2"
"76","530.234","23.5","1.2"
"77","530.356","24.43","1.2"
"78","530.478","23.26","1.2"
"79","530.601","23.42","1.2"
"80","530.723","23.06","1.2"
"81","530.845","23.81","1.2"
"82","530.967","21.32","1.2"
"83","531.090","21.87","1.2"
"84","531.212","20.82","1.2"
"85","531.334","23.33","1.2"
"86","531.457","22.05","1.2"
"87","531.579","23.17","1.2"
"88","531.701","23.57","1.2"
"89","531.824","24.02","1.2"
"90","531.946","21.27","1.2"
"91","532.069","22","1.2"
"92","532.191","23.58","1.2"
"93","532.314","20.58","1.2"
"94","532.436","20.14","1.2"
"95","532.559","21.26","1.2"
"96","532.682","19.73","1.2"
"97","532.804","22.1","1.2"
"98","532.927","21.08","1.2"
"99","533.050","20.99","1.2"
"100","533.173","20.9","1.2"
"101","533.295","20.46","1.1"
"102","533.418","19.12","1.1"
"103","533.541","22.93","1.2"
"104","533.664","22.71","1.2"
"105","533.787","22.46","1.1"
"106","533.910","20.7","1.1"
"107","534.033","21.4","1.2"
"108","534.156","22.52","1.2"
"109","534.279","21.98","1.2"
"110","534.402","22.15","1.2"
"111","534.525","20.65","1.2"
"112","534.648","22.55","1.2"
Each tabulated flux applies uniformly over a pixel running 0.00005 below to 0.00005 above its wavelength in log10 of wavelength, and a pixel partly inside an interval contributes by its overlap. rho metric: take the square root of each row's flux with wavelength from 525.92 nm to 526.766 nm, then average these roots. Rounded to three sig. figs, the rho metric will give 4.38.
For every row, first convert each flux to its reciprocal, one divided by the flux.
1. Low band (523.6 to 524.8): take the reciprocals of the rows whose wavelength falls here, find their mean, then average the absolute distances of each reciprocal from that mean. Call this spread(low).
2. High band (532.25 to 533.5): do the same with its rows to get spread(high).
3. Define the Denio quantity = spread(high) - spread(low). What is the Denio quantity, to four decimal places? -0.0010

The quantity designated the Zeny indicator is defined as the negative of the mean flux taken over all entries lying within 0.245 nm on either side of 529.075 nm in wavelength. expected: -22.1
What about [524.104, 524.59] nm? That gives -21.1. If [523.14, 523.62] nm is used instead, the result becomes -19.8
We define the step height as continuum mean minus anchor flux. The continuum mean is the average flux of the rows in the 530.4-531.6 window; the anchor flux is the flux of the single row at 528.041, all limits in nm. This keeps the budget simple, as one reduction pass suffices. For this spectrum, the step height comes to 1.4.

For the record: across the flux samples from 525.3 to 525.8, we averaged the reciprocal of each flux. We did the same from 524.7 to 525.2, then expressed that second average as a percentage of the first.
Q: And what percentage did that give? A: 104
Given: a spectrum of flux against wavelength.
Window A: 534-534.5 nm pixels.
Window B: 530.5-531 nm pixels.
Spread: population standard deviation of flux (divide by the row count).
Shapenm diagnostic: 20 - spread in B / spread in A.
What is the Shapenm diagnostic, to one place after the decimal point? 17.6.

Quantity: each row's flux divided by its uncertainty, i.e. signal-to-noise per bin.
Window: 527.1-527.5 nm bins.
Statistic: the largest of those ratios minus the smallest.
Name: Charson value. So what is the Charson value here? 1.9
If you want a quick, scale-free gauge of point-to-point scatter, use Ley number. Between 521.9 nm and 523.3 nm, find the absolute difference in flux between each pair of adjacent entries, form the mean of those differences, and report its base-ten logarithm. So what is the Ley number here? 0.01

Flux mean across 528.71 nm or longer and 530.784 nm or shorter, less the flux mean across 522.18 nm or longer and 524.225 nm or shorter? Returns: 1.7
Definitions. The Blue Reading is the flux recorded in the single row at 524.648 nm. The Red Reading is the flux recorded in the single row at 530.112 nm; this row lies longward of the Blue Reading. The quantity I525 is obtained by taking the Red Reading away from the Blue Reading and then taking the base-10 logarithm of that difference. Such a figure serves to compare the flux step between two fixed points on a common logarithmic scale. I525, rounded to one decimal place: -2.0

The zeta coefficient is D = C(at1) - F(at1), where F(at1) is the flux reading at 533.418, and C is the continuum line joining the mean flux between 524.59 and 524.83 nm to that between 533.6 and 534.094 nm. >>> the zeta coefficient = 2.7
